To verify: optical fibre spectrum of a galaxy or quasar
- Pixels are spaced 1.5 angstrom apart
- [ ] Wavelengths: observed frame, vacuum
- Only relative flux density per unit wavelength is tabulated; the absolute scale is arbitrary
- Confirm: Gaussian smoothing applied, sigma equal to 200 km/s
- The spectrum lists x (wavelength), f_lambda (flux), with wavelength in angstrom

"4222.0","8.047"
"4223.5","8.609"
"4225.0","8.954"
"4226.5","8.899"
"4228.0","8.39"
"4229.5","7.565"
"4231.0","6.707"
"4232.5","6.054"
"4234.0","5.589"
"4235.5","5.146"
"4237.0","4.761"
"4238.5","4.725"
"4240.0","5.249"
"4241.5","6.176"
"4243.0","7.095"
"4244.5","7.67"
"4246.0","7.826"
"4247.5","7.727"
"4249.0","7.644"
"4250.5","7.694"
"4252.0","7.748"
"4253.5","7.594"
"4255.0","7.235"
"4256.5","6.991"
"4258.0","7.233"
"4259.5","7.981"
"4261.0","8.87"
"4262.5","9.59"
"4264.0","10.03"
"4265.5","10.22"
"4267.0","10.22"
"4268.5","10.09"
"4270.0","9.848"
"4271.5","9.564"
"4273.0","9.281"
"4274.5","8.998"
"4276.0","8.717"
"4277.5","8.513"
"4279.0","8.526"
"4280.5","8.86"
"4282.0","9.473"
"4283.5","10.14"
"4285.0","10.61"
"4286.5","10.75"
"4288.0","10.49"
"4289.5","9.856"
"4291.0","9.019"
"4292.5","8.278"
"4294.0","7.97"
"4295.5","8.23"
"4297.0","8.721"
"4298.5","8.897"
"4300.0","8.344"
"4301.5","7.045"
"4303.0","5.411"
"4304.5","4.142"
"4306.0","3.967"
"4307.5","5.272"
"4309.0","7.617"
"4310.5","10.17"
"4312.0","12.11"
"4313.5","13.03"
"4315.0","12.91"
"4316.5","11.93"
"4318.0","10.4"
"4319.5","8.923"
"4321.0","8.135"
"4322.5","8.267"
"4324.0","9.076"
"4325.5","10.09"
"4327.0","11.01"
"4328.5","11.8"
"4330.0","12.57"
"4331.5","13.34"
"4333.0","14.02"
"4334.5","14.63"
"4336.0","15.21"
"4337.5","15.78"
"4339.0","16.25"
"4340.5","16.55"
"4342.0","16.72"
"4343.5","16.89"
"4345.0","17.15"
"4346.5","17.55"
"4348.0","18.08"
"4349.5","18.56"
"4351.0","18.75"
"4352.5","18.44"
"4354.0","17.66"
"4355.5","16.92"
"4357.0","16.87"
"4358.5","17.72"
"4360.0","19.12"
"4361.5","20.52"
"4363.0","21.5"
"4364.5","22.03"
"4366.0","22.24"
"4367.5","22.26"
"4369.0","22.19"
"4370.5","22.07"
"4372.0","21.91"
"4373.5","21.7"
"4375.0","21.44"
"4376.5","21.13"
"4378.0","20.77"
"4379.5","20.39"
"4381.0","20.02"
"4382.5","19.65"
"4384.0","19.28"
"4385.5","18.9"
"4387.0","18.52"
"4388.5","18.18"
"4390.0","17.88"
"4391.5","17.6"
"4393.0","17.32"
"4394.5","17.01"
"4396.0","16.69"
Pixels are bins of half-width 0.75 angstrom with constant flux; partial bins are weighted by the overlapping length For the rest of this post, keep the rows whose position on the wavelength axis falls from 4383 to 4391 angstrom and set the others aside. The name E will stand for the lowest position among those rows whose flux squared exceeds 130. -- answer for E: 4384.0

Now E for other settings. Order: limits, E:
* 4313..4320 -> 4313.5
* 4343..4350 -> 4343.5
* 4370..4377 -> 4370.5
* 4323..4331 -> 4328.5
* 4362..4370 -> 4363.0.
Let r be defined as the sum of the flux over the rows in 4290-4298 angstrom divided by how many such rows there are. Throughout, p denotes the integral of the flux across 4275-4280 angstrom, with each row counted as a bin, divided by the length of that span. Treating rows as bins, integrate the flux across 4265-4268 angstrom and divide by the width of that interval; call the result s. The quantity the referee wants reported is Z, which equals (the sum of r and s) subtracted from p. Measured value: -10.0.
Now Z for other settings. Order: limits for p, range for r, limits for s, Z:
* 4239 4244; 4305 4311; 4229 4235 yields -7.0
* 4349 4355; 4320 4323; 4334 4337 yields -4.9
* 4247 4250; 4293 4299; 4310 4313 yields -12.2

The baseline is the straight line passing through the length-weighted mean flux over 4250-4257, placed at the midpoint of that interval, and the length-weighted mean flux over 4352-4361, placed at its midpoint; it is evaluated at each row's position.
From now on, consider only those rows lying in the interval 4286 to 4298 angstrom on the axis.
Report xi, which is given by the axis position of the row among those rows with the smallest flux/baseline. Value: 4294.0 angstrom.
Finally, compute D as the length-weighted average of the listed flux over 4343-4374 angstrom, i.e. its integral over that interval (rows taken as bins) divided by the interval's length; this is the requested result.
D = 19.5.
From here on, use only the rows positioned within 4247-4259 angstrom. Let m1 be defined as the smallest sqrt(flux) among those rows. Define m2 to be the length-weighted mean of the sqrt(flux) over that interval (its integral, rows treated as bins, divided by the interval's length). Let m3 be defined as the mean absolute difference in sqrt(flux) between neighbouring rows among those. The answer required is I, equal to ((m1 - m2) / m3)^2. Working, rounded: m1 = 2.64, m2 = 2.74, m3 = 0.031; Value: 8.7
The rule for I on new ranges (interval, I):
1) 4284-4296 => 10.7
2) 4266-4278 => 14.7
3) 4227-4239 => 8.7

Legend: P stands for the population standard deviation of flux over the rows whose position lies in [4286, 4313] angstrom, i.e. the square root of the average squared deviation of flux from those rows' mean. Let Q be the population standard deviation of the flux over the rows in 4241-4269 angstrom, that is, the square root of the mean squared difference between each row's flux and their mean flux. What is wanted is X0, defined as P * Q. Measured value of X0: 2.7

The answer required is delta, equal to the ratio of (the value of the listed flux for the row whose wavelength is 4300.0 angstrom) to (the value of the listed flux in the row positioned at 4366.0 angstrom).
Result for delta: 0.4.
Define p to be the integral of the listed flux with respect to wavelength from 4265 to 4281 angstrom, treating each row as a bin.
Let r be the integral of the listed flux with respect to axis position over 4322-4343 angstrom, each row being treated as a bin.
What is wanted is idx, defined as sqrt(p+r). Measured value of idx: 20.7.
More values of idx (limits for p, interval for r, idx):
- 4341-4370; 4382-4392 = 27.1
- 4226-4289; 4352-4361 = 26.0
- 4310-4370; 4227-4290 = 38.0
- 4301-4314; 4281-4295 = 15.2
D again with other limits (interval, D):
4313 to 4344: 12.7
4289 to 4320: 8.7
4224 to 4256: 7.0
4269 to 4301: 9.2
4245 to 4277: 8.6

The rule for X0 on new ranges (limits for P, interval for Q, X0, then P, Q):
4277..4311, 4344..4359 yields 1.2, 1.9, 0.64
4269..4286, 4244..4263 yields 0.4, 0.7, 0.67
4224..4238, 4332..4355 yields 2.1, 1.5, 1.39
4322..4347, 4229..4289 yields 4.9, 2.9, 1.69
